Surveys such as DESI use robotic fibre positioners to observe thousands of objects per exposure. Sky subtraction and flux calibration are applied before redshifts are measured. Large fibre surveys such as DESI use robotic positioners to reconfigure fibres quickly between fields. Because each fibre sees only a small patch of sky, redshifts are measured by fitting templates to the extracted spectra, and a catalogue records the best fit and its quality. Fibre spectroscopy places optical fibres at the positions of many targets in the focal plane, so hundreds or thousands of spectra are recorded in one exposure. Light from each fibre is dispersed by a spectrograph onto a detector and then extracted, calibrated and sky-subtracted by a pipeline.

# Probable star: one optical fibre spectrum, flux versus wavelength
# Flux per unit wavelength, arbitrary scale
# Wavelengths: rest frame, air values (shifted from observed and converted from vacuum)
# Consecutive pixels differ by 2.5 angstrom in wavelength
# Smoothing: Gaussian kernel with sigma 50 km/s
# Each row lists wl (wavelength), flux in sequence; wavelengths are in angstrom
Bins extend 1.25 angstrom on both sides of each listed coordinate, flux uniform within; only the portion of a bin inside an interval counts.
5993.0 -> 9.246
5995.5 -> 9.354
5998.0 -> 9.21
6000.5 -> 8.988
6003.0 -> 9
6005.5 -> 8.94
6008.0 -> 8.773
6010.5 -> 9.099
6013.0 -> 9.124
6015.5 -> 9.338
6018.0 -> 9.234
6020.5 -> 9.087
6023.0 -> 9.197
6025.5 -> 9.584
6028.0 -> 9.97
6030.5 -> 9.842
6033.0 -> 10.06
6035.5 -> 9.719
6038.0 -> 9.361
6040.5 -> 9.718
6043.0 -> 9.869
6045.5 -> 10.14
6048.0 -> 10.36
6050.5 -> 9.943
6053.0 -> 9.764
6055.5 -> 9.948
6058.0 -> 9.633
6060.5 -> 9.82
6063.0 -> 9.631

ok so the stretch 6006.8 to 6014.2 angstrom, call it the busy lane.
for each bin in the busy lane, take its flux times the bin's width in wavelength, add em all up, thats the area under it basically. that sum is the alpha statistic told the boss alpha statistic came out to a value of 67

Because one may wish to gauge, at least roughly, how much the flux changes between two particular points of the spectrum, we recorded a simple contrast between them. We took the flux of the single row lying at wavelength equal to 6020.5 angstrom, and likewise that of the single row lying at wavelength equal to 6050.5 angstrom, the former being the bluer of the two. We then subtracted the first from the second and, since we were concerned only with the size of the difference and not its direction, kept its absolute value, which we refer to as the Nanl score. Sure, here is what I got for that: 0.86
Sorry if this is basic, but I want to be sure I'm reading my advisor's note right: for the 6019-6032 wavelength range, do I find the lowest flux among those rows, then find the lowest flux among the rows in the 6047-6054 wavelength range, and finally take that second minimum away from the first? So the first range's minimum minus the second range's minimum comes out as -0.68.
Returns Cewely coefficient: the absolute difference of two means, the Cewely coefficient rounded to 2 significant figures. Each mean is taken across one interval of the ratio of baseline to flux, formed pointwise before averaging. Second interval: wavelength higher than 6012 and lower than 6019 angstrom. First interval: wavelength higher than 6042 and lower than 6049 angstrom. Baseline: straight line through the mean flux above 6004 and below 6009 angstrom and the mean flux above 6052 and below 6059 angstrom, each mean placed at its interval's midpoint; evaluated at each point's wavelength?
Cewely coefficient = 0.030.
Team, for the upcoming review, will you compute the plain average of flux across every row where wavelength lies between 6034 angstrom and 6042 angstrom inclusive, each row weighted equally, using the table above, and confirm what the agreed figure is 9.6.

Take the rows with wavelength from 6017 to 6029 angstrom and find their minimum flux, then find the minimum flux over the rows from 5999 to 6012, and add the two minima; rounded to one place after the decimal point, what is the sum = 17.9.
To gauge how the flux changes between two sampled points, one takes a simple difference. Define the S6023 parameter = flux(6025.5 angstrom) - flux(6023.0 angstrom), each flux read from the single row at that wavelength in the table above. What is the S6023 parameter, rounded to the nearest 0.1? 0.4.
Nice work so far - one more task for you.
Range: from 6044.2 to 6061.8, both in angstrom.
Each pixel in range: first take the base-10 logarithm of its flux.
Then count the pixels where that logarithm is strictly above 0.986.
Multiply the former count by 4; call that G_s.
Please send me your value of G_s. 24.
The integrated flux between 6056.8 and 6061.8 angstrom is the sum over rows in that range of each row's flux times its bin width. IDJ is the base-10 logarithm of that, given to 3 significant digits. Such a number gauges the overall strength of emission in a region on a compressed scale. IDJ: 1.69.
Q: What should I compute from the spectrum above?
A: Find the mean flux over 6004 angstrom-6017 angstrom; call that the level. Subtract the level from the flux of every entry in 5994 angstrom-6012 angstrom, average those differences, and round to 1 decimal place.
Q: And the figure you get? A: 0.0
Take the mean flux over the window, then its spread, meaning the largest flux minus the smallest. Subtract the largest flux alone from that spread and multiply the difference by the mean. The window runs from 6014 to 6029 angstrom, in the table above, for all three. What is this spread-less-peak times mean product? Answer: -85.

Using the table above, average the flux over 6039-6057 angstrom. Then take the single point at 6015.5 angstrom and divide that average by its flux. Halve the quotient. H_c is 0.533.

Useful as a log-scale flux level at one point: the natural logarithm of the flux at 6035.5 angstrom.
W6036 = 2.27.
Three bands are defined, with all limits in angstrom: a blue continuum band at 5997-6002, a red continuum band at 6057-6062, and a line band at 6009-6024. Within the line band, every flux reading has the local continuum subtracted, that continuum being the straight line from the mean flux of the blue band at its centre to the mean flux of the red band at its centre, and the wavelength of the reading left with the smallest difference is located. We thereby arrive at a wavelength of 6020.5 angstrom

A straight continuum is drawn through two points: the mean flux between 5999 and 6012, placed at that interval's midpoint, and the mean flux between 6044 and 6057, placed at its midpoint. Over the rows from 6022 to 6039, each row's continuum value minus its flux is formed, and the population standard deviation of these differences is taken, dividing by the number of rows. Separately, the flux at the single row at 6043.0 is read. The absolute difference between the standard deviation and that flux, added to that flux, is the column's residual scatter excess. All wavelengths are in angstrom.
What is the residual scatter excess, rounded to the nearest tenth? 19.4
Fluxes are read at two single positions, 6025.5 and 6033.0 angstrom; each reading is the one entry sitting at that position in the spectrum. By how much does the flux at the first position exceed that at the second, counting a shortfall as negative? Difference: -0.5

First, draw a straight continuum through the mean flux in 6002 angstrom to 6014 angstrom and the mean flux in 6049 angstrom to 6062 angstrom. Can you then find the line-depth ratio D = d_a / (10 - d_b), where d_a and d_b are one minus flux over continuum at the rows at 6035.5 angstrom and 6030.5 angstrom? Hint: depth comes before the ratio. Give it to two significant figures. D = -0.0026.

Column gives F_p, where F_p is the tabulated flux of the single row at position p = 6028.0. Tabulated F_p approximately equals 9.97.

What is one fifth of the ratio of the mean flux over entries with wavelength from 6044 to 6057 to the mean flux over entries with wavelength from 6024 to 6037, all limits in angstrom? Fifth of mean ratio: 0.204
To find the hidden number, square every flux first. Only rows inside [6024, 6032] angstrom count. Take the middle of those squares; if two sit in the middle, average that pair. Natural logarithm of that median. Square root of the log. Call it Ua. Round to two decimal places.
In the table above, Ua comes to 2.14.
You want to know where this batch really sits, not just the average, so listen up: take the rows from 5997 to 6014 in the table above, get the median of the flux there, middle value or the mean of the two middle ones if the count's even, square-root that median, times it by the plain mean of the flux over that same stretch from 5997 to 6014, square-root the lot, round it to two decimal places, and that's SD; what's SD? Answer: 5.20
